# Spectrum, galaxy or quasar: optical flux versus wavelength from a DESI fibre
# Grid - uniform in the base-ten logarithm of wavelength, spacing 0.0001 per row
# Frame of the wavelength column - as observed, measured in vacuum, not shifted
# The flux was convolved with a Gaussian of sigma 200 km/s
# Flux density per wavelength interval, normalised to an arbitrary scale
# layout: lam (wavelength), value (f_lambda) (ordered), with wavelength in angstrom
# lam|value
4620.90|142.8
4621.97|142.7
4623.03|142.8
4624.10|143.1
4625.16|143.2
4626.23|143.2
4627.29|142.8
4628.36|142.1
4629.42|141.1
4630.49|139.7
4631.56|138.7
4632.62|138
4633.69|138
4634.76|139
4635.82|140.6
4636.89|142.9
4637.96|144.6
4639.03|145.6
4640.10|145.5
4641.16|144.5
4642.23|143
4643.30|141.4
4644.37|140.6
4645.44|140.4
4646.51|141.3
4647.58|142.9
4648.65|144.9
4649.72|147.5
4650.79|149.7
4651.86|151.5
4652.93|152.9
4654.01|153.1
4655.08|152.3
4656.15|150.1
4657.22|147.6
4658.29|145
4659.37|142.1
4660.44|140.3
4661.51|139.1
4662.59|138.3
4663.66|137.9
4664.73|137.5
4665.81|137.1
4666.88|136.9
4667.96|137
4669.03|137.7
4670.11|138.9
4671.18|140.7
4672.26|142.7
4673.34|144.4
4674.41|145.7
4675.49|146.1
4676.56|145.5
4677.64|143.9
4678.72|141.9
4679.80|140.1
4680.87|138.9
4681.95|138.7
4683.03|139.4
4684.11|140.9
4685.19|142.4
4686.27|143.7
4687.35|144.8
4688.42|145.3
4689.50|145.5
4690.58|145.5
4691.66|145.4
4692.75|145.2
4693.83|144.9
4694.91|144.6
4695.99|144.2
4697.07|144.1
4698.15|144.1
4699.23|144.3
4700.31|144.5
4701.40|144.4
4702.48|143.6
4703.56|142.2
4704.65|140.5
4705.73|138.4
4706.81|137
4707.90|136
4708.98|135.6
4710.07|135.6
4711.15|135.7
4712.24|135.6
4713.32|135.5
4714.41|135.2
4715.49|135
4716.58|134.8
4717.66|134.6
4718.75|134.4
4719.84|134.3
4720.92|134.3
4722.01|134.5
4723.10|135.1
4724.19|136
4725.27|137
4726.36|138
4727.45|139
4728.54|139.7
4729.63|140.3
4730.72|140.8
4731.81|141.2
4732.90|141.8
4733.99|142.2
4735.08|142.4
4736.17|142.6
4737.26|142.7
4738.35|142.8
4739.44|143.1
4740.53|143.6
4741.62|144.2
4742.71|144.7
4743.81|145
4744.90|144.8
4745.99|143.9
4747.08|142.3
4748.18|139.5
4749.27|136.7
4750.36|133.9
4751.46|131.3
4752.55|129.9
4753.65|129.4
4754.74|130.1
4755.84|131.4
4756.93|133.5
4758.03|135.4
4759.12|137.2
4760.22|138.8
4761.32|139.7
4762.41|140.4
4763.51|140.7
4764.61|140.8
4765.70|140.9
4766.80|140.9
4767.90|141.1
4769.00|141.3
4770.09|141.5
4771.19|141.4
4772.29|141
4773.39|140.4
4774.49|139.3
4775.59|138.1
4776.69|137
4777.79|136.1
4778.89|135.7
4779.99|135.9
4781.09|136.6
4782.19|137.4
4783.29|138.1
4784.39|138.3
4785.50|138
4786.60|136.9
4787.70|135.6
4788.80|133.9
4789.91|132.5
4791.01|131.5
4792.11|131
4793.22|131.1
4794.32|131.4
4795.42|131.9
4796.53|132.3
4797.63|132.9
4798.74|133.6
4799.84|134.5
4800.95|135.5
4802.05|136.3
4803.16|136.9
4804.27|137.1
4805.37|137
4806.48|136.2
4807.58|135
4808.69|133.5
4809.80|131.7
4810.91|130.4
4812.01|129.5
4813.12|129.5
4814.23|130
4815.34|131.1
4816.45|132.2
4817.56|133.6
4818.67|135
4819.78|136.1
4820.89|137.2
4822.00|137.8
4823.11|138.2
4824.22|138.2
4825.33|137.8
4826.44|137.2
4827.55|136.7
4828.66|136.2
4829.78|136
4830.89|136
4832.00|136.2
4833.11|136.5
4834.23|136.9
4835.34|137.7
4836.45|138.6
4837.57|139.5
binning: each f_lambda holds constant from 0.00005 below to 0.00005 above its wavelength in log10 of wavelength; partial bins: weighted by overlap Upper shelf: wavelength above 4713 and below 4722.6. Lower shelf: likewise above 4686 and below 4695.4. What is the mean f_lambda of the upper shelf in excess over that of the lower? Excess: -10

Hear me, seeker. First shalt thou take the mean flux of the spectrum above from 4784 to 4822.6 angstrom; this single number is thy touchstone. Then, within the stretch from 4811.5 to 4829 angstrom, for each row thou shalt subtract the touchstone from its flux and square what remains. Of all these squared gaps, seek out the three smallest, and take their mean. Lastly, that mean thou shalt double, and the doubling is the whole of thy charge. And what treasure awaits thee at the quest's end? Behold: 2.8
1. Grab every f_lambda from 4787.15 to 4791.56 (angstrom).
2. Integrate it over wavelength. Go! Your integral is 588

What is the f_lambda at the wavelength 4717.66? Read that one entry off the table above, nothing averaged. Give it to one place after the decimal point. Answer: 134.6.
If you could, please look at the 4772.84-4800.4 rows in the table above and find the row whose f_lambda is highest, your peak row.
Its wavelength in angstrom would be 4773.39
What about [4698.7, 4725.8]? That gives 4700.31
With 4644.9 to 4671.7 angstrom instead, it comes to 4654.01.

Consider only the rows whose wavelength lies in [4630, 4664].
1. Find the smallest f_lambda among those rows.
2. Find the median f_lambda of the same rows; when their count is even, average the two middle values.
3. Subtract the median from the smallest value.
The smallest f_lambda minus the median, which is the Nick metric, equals -5.0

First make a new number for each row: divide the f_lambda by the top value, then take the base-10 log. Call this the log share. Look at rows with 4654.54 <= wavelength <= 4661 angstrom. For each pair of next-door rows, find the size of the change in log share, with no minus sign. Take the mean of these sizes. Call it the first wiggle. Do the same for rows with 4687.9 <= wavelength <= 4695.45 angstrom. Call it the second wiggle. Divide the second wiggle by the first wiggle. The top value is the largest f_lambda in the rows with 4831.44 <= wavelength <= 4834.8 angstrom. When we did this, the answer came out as 0.1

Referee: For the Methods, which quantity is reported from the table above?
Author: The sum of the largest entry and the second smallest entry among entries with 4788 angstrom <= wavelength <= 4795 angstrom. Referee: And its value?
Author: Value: 265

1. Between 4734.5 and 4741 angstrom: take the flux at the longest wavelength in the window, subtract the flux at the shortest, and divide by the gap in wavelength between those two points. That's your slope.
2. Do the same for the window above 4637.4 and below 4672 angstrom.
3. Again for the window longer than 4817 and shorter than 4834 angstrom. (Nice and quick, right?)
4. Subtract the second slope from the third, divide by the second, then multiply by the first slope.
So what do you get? -0.57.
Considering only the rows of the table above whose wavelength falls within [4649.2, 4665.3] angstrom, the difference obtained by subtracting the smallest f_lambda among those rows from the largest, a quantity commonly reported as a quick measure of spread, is 16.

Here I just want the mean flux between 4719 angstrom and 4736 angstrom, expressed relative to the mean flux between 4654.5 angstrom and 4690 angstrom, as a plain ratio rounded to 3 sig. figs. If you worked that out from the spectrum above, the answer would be 0.974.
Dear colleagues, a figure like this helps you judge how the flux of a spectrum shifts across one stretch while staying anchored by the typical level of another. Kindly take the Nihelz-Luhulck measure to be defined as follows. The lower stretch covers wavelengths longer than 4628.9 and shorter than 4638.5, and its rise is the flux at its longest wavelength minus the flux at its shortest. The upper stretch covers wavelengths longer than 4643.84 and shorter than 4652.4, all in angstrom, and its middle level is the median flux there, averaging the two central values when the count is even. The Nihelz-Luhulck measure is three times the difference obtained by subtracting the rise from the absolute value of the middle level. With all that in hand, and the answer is 421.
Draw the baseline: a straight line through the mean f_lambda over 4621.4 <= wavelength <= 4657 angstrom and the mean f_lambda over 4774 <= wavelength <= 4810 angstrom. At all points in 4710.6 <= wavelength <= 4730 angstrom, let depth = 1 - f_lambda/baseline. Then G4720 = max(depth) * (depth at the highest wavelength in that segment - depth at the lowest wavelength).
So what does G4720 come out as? -0.0015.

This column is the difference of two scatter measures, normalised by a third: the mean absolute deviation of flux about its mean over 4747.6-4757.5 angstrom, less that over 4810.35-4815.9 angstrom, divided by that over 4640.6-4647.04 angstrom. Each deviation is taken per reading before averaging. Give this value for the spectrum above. 1.7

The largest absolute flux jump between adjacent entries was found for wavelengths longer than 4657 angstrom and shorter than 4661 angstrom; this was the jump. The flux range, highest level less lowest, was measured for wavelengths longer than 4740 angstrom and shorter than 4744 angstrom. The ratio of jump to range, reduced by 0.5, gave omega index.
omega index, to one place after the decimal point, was 1.6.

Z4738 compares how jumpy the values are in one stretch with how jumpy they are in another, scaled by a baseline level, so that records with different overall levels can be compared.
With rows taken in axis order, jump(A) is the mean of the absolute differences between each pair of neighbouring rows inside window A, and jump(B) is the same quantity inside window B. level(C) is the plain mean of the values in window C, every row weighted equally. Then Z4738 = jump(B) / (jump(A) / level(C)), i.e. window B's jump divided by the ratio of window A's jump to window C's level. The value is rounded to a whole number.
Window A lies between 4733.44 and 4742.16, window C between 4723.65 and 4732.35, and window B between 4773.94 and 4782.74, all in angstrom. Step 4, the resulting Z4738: 368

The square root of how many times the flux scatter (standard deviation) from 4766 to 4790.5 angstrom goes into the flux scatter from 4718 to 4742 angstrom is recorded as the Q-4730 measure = 1.16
